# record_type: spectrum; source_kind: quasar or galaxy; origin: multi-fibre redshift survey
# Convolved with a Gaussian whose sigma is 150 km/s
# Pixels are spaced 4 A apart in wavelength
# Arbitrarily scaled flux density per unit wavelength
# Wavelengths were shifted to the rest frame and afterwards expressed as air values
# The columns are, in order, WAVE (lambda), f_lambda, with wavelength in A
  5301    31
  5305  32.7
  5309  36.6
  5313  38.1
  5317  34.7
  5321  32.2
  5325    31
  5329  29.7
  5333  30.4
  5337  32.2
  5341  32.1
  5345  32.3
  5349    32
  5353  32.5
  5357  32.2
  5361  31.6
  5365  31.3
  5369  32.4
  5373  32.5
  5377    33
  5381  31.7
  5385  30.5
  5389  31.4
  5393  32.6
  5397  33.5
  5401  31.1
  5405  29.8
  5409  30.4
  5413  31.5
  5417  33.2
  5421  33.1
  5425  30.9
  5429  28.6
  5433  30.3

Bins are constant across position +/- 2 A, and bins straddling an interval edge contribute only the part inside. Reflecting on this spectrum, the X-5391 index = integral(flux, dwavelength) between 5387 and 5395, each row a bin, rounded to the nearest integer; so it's 256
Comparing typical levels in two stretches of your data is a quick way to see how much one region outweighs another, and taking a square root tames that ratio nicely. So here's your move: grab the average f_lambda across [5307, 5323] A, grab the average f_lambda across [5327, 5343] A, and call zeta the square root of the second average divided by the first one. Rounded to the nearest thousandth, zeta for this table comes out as 0.937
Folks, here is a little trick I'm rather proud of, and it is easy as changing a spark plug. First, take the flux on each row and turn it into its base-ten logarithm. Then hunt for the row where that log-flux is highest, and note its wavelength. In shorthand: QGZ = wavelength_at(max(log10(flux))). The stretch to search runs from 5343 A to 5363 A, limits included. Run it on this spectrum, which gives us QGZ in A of 5353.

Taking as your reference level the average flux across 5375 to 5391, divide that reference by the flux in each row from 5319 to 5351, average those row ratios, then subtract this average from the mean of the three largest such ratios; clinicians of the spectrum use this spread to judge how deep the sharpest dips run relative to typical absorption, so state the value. 0.037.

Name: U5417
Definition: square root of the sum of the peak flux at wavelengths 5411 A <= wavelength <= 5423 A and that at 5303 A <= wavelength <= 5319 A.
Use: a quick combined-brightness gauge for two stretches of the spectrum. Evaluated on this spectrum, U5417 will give 8.44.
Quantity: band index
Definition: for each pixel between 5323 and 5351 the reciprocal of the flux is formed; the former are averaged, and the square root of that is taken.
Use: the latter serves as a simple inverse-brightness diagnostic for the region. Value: 0.1786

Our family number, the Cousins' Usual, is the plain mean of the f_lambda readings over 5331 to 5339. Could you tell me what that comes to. 31.3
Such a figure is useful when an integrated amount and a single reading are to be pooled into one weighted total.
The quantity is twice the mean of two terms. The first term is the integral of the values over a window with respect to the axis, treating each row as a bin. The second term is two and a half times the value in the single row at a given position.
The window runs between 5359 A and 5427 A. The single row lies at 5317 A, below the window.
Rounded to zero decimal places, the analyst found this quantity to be 2249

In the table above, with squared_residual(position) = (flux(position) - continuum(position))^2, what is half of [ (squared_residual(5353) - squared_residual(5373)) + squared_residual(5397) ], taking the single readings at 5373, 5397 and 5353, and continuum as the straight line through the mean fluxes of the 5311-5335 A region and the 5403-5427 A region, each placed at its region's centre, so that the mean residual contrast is 1.5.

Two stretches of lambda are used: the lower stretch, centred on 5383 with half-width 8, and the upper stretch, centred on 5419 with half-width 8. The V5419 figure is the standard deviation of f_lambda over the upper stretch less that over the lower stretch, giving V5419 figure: 0.1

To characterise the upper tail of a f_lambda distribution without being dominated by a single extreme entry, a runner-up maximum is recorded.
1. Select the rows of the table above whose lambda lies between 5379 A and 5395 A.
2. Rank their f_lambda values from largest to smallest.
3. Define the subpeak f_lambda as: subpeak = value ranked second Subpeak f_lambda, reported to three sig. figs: 31.7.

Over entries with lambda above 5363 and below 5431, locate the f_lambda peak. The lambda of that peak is 5397 A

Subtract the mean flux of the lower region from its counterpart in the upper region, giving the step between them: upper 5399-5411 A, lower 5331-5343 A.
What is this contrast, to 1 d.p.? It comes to -1.1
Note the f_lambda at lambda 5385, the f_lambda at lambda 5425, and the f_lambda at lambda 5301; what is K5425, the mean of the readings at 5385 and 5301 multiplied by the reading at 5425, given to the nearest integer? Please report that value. 950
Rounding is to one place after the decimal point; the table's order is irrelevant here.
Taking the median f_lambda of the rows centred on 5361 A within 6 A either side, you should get 31.6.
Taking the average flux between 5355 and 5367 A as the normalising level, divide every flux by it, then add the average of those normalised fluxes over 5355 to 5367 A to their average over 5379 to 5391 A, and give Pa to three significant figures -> 1.98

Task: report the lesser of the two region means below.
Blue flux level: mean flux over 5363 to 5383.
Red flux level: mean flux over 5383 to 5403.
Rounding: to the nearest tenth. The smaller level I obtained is 31.8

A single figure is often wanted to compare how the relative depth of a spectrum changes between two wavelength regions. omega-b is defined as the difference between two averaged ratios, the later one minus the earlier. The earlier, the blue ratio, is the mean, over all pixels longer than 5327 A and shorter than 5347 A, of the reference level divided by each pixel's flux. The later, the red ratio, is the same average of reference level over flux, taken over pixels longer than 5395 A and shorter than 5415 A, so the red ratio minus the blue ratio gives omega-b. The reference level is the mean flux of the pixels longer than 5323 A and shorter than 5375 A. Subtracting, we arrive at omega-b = 0.003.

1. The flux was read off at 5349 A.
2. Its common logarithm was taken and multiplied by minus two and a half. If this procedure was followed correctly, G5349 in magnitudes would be -3.76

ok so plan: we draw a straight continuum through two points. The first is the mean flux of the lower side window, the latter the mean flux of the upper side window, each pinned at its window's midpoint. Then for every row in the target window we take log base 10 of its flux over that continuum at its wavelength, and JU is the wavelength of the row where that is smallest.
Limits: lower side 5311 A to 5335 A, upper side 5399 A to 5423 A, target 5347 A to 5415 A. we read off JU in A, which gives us 5405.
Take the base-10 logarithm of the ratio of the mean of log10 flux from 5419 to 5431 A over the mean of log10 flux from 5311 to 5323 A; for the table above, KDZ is -0.016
